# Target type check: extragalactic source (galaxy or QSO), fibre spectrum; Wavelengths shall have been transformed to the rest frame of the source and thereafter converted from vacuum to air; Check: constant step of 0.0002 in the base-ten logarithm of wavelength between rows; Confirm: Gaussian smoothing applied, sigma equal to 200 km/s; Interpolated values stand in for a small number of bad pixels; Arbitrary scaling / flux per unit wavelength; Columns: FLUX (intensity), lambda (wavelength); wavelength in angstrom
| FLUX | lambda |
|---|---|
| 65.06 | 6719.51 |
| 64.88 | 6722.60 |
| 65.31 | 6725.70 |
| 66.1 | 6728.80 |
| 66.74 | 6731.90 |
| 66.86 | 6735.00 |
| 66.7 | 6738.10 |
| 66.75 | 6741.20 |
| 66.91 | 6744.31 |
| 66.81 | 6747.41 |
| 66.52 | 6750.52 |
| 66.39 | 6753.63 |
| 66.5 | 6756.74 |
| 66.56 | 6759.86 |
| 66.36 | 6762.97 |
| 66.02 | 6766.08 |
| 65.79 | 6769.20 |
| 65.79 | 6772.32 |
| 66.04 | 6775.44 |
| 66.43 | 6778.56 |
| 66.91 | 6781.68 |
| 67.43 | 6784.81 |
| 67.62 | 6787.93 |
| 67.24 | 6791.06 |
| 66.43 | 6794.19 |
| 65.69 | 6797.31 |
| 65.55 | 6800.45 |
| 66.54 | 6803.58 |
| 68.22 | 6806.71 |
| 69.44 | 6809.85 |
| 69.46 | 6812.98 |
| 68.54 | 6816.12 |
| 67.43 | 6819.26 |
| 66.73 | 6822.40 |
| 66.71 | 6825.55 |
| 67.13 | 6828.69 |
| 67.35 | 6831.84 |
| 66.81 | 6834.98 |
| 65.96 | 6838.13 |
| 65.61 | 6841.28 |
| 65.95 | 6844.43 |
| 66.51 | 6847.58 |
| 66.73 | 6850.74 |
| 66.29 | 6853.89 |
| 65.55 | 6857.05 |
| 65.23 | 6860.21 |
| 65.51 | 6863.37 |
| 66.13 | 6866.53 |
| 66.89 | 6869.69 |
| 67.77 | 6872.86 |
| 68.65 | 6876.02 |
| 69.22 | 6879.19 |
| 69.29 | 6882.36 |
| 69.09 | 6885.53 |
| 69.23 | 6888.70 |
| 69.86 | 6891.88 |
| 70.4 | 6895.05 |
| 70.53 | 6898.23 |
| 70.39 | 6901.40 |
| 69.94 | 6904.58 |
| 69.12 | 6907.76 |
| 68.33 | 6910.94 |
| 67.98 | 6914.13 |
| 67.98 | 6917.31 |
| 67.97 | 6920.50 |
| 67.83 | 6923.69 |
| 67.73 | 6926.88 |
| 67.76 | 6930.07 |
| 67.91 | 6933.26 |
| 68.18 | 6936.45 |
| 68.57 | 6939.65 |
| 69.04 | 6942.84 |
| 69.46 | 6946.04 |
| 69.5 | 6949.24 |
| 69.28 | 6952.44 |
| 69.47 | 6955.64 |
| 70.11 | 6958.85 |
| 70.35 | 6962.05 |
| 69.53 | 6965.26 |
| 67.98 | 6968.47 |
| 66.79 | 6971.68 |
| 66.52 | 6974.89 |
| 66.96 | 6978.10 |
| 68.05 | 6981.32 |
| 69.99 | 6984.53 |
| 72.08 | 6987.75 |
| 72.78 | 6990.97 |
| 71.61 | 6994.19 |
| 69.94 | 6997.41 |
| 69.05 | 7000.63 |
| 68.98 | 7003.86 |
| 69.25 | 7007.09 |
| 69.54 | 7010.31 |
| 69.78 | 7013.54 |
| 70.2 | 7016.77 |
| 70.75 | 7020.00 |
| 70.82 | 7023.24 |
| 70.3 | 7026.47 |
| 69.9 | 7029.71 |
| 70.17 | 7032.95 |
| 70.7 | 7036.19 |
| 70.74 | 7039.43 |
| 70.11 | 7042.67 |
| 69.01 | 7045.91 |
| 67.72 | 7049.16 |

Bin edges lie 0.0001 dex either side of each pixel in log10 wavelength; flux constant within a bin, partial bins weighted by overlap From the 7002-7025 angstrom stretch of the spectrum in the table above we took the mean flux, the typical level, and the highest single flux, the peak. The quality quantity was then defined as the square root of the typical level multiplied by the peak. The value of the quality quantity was 70.4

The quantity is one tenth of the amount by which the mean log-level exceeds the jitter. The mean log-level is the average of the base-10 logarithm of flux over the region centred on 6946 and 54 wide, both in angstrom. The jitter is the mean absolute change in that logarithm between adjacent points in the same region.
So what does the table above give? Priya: 0.183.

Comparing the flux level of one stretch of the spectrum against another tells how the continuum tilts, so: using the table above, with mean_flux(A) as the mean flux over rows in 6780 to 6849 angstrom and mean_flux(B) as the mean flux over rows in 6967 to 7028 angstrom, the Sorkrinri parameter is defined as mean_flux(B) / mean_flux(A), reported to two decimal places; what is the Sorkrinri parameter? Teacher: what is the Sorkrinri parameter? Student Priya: 1.04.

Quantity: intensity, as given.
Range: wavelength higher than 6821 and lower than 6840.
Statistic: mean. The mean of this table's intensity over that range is 66.8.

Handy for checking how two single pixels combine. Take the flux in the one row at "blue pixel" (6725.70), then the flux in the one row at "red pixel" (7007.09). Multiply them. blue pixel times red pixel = 4523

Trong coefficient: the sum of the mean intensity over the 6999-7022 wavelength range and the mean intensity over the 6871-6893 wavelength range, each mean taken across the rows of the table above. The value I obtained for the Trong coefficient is 139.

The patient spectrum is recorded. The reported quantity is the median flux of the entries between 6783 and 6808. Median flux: 66.9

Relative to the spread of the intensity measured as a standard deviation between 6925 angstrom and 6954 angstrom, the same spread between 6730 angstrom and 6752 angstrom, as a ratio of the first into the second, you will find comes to 0.17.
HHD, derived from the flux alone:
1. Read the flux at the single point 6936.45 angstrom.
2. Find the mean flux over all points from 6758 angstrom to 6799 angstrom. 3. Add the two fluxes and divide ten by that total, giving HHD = 0.0743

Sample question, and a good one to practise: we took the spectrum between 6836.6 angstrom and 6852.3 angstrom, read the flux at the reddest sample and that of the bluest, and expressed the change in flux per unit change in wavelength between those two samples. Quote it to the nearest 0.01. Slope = 0.06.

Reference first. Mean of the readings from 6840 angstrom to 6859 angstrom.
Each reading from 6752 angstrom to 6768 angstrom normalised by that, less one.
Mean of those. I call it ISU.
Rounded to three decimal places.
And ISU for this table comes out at 0.004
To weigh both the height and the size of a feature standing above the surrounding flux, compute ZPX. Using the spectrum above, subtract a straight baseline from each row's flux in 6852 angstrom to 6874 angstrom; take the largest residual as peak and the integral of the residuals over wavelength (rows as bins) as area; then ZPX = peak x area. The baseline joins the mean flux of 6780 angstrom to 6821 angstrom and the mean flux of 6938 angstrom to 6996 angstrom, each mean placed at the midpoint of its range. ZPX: 21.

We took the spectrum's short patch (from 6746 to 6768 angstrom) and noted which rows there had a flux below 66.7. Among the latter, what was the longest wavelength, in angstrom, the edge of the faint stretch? 6766.08 angstrom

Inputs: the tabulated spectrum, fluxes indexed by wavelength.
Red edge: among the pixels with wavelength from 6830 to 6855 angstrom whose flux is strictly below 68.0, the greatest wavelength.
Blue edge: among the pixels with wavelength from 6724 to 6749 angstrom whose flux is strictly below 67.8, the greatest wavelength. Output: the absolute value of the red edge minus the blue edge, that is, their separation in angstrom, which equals 106.5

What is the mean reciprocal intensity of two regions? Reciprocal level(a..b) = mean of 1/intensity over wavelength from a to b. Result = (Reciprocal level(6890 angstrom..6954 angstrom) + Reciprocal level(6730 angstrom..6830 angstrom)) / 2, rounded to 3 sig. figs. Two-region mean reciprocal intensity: 0.0147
